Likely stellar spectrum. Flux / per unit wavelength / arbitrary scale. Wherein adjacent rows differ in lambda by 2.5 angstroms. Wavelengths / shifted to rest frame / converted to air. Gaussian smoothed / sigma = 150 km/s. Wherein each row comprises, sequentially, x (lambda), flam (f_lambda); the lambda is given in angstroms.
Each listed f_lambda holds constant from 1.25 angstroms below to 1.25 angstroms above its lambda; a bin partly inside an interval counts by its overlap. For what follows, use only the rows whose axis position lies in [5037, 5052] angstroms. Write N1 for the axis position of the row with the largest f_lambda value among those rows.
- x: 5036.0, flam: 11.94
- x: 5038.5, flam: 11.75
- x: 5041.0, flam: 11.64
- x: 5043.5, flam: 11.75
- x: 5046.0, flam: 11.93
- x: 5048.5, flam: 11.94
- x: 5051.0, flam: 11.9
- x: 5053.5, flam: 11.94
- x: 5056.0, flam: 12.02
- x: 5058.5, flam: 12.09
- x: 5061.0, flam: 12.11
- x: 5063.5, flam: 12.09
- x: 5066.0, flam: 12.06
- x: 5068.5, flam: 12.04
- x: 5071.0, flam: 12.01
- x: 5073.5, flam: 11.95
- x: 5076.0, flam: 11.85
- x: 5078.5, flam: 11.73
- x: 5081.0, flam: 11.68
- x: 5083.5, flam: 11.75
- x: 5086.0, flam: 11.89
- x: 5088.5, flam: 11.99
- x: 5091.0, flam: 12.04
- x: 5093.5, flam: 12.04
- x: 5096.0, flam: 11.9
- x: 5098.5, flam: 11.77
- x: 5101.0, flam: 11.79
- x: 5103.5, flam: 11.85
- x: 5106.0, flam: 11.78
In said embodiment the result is 5048.5 angstroms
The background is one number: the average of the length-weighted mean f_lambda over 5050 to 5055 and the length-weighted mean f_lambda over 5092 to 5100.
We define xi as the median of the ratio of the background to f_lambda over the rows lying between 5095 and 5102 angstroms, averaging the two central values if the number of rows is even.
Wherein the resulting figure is 1.01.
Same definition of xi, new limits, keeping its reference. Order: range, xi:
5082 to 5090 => 1.00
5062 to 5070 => 0.99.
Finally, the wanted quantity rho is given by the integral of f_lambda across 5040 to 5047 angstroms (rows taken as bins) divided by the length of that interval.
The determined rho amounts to 11.77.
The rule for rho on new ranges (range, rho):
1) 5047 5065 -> 12.01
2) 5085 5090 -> 11.95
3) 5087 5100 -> 11.94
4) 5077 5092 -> 11.84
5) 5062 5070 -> 12.06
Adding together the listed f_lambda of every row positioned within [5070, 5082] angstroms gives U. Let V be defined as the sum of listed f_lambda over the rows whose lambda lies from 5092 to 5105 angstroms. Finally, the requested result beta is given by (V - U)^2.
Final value 0.02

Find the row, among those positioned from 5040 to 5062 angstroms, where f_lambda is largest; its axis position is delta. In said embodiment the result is 5061.0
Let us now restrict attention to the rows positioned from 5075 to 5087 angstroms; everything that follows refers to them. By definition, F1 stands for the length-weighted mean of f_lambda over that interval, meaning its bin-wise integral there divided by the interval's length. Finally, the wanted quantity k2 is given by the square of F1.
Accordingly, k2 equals 138.7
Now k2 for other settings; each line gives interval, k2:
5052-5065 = 145.1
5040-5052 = 140.1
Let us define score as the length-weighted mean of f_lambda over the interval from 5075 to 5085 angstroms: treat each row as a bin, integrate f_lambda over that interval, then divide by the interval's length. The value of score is 11.75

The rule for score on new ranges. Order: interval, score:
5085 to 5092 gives 11.97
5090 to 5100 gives 11.93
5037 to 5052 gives 11.82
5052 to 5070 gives 12.05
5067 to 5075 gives 12.00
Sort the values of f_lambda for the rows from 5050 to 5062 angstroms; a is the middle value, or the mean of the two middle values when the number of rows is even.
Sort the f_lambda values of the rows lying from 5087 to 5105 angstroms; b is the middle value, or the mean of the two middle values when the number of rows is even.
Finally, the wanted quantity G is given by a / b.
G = 1.01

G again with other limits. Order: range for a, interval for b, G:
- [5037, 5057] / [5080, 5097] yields 1.00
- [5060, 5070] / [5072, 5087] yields 1.02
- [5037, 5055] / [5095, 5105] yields 1.01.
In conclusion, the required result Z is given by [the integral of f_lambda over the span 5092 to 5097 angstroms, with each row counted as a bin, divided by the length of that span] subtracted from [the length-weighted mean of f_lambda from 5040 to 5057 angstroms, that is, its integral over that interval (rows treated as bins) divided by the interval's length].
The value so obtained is -0.10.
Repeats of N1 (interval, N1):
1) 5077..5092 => 5091.0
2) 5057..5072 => 5061.0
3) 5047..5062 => 5061.0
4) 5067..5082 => 5068.5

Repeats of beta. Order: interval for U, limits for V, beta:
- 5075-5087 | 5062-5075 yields 1.56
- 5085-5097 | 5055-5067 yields 0.26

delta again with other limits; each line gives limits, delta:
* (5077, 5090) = 5088.5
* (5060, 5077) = 5061.0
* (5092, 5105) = 5093.5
